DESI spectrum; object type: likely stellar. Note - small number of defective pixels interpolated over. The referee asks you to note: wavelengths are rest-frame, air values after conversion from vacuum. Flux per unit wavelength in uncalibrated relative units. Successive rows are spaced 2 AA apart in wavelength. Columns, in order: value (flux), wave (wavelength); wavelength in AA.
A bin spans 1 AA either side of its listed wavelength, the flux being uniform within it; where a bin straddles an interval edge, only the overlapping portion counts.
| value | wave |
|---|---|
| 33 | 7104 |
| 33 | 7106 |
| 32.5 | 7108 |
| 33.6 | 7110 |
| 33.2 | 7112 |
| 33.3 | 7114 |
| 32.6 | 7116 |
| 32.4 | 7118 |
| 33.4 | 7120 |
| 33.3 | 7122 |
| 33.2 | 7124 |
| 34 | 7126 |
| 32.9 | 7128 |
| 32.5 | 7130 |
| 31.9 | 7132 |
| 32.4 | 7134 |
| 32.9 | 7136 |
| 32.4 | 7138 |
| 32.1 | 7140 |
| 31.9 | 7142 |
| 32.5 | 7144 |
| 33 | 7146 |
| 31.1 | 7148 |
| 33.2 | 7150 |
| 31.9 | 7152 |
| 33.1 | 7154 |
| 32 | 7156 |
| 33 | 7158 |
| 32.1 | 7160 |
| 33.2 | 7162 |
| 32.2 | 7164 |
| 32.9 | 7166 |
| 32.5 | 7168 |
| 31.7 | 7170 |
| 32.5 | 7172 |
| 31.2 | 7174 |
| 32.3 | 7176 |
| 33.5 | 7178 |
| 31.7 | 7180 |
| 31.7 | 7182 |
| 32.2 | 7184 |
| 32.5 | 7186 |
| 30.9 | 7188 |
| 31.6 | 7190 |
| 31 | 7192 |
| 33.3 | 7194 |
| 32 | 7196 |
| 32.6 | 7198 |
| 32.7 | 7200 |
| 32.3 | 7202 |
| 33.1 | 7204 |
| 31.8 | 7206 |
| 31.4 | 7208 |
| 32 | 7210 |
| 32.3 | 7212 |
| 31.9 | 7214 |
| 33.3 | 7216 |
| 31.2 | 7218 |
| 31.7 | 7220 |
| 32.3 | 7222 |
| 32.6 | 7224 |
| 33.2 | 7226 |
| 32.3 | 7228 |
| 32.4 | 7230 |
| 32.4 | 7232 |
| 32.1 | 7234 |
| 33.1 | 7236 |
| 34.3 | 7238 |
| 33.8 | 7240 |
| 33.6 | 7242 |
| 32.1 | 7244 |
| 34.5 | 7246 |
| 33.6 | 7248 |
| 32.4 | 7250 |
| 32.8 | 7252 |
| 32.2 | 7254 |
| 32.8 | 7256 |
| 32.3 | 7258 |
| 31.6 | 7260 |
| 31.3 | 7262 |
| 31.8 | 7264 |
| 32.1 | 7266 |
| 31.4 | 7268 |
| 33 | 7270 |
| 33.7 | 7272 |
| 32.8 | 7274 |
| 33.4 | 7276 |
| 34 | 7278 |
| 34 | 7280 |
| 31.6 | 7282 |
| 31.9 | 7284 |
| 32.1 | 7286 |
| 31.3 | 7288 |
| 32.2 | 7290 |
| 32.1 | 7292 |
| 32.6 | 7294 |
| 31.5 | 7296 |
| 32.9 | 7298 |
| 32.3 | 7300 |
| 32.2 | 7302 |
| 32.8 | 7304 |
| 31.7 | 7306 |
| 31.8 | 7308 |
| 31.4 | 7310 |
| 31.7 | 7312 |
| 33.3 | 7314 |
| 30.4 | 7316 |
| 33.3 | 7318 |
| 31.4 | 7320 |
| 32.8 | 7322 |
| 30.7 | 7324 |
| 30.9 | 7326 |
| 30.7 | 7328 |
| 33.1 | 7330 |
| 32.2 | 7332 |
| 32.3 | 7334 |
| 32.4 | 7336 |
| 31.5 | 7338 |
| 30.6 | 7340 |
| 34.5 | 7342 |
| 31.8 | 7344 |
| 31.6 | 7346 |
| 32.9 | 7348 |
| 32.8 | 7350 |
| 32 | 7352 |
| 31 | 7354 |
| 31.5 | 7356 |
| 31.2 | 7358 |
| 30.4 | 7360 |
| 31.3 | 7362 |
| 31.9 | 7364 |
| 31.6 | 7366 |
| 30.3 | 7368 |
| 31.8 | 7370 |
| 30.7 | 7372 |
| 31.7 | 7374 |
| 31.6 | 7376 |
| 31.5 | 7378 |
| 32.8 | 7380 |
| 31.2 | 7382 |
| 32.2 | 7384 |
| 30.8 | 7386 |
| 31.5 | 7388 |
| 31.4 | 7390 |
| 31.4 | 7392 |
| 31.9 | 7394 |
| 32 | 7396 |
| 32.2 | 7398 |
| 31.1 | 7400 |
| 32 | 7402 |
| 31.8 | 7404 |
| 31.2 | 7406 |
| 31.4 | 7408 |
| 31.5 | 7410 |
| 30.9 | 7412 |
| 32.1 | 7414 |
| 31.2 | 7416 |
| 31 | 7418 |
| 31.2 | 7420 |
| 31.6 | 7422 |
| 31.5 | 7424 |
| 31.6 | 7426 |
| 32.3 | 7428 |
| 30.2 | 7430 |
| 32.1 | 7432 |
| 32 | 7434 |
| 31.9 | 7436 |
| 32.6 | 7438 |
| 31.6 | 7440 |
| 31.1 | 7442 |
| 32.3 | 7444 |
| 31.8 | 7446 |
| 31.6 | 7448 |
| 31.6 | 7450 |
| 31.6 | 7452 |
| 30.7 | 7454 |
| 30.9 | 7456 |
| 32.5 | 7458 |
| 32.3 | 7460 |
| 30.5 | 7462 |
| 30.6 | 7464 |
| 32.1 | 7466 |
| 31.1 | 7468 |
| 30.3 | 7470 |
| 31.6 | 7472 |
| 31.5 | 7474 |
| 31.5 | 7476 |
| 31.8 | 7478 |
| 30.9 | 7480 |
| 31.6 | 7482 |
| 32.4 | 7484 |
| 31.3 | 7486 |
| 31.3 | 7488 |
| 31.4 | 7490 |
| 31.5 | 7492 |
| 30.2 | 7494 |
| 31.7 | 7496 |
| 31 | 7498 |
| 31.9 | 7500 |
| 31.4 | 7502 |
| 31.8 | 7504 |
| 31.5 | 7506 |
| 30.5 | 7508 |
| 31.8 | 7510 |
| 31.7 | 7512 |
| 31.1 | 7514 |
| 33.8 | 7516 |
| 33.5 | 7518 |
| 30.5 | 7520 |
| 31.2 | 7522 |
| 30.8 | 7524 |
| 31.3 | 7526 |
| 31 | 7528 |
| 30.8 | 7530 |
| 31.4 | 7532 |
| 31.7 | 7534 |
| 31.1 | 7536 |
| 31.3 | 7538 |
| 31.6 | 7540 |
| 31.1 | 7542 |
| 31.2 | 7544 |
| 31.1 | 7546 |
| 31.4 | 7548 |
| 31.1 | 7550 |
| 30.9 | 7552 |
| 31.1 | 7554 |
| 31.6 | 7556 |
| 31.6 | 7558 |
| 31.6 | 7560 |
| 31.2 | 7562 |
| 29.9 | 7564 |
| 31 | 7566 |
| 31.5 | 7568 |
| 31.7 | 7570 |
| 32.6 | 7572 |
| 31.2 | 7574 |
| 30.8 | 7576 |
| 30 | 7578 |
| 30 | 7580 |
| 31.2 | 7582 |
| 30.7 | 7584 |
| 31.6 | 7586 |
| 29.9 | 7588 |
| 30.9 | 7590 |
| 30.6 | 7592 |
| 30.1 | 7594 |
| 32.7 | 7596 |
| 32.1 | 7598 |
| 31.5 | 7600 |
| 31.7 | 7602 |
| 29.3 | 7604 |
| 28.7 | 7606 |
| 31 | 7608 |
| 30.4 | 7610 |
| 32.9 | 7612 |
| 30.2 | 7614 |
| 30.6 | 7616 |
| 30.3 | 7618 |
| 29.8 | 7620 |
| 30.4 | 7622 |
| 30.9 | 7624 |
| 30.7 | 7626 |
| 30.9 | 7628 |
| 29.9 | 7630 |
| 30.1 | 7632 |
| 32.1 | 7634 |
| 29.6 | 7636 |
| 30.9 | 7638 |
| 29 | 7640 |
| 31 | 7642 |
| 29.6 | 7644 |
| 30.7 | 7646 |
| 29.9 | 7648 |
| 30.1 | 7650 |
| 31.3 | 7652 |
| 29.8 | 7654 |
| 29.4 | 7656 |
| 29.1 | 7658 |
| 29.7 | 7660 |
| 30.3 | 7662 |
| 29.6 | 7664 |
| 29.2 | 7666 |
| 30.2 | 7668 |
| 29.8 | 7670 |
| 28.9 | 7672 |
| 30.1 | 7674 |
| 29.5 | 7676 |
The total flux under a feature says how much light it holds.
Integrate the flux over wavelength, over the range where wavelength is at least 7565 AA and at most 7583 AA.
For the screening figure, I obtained 560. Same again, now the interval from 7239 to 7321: 2659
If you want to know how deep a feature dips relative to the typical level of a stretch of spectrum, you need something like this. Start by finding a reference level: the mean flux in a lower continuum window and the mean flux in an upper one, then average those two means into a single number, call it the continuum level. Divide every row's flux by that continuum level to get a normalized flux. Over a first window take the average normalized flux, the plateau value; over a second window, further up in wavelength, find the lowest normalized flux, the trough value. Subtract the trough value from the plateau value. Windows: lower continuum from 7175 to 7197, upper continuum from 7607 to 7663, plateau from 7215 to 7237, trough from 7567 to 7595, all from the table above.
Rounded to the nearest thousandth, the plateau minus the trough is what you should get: 0.081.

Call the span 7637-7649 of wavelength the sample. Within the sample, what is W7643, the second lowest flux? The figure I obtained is 29.6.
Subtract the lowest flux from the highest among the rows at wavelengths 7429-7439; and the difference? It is 2.4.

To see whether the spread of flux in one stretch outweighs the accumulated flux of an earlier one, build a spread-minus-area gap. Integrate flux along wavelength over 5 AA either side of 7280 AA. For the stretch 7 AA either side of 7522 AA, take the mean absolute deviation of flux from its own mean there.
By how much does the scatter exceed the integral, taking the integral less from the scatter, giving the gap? -329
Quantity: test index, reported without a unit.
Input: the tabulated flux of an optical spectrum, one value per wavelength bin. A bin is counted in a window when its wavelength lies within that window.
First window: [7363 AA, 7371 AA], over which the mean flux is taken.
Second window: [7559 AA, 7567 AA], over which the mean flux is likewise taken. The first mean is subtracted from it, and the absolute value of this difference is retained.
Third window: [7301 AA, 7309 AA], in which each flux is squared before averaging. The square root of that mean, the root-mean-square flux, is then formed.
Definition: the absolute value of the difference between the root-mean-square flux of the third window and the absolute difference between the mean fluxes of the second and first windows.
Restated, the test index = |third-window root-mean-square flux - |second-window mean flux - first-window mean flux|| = 31.65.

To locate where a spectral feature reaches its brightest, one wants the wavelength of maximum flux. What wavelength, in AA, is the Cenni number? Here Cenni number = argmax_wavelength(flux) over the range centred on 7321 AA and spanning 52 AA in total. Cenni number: 7342 AA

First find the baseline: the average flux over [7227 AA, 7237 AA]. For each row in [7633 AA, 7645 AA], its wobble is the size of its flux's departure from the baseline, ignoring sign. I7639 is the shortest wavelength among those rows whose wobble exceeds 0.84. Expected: 7636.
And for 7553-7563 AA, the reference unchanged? 7554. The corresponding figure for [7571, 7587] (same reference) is 7574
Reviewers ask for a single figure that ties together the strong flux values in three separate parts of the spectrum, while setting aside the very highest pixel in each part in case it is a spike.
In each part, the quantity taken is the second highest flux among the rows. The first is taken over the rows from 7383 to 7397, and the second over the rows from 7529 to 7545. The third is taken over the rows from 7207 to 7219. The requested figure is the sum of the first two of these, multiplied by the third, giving 2054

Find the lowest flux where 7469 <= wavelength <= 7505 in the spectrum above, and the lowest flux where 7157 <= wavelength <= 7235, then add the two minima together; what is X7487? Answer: 61.1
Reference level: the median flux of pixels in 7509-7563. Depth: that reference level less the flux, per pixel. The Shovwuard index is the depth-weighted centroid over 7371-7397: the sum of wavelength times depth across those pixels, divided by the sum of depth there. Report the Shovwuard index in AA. 7385.8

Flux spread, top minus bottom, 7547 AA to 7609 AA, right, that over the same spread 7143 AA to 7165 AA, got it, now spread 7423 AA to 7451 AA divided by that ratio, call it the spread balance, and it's 1.3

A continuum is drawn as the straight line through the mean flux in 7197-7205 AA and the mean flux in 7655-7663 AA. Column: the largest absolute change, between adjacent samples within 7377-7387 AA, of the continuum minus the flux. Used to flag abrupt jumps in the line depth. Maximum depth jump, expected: 1.6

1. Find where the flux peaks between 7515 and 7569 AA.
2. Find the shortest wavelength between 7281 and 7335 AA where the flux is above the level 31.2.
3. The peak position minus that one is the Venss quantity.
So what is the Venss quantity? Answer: 234 AA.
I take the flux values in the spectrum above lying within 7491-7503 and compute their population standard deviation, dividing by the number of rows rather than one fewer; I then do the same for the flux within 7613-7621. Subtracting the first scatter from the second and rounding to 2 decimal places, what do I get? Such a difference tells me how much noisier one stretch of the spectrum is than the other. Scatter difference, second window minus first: -0.27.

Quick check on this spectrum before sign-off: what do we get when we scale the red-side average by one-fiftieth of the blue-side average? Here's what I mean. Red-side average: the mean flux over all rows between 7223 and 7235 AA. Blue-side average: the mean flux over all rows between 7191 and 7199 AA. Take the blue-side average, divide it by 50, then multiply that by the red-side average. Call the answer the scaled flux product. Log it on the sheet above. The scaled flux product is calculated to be 20.9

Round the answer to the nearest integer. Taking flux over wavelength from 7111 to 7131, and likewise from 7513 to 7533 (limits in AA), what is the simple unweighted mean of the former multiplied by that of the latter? 1043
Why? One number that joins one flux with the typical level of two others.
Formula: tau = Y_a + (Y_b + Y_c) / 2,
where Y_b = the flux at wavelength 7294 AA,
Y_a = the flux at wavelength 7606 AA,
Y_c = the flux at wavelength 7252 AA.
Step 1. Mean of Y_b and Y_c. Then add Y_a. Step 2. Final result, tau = 61.4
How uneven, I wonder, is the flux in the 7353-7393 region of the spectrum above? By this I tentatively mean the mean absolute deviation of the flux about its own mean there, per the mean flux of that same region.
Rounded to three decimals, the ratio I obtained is 0.013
